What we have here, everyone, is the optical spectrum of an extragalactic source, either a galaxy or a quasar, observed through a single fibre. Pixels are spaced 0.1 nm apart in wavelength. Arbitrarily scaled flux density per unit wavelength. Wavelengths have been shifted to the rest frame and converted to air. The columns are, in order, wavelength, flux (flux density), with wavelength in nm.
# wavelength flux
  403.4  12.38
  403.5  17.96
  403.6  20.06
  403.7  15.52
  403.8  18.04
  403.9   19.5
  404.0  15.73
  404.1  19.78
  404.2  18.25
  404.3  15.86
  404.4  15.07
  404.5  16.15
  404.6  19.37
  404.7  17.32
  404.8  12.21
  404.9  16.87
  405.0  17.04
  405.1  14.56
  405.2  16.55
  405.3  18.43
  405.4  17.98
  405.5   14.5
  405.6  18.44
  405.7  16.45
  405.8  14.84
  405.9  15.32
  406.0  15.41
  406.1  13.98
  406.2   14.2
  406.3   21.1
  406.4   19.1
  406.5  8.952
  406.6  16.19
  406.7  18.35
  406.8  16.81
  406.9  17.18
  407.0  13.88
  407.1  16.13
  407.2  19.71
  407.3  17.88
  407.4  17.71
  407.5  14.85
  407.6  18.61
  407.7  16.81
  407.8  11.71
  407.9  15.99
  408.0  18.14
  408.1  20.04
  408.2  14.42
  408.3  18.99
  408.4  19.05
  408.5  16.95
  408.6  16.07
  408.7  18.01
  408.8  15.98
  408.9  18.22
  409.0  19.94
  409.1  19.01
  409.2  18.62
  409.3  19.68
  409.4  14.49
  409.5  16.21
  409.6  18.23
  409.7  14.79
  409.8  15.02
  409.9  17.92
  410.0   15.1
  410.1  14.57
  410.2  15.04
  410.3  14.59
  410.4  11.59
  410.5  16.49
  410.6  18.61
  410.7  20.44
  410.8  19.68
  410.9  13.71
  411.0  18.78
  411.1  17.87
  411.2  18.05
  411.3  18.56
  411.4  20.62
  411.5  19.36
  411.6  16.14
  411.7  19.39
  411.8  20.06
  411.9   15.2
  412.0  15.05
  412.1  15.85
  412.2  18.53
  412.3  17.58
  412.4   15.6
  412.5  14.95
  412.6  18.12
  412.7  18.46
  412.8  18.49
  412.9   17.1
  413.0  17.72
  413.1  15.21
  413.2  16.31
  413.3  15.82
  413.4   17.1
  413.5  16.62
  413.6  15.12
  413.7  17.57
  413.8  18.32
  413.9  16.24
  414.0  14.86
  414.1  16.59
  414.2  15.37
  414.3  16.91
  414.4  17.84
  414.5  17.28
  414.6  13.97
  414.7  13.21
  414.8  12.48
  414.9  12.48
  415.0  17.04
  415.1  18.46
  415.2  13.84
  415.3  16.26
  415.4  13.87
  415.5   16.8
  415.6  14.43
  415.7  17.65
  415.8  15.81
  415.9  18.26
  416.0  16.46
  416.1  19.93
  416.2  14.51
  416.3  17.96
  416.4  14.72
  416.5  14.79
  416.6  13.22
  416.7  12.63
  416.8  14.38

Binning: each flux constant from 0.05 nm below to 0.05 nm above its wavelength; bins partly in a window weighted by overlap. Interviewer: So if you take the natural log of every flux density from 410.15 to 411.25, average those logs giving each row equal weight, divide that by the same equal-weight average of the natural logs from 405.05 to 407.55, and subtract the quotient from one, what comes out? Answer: -0.01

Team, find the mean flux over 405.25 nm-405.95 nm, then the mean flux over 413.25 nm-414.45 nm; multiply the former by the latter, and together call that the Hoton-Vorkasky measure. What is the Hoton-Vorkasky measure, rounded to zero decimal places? 274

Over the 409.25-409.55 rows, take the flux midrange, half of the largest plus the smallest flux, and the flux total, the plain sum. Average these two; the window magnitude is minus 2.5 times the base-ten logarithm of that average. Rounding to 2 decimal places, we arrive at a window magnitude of -3.82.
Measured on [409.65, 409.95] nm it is -3.76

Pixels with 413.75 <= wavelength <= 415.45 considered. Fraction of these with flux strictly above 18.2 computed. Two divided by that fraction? 17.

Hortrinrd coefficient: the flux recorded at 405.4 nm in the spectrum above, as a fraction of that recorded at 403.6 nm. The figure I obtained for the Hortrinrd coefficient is 0.90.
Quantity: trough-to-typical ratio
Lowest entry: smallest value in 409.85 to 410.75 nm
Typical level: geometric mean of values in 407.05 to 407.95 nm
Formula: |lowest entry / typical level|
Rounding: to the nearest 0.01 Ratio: 0.71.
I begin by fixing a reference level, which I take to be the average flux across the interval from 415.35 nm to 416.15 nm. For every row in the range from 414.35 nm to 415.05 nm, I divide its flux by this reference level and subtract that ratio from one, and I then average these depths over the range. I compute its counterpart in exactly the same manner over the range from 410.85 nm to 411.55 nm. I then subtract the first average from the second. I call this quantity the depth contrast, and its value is -0.194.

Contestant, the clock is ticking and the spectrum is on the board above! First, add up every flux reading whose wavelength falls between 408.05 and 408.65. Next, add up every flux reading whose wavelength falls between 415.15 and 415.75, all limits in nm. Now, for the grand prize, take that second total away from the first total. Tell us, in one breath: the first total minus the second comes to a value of 13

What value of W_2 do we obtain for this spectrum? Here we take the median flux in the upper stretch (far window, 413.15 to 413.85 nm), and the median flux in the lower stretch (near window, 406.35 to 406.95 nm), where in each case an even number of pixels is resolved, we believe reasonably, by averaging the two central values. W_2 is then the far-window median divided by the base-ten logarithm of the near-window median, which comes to 13.5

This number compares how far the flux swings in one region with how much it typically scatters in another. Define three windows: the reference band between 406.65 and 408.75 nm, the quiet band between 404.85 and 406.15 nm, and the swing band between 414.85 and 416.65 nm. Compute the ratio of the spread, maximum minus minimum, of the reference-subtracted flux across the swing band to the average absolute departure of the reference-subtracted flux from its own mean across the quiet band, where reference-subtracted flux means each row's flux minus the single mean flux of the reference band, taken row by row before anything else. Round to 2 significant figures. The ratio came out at 5.7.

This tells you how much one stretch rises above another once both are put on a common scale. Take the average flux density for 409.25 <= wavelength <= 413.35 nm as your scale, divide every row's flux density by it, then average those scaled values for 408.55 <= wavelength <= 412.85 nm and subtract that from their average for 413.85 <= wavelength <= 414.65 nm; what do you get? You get -0.06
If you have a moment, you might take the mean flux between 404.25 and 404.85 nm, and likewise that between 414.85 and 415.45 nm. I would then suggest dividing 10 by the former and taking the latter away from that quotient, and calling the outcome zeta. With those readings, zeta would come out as -14.7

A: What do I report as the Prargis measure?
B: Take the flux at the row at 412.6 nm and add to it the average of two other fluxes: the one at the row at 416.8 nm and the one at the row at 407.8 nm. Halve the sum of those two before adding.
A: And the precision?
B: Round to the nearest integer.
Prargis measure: 31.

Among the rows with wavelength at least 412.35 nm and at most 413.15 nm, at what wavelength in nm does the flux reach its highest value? 412.8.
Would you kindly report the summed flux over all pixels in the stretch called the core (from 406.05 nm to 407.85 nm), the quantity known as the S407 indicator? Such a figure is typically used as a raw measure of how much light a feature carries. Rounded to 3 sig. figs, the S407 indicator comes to 293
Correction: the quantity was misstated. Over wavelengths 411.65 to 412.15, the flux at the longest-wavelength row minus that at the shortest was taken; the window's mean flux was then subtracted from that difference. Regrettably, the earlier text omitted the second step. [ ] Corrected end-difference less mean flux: -21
